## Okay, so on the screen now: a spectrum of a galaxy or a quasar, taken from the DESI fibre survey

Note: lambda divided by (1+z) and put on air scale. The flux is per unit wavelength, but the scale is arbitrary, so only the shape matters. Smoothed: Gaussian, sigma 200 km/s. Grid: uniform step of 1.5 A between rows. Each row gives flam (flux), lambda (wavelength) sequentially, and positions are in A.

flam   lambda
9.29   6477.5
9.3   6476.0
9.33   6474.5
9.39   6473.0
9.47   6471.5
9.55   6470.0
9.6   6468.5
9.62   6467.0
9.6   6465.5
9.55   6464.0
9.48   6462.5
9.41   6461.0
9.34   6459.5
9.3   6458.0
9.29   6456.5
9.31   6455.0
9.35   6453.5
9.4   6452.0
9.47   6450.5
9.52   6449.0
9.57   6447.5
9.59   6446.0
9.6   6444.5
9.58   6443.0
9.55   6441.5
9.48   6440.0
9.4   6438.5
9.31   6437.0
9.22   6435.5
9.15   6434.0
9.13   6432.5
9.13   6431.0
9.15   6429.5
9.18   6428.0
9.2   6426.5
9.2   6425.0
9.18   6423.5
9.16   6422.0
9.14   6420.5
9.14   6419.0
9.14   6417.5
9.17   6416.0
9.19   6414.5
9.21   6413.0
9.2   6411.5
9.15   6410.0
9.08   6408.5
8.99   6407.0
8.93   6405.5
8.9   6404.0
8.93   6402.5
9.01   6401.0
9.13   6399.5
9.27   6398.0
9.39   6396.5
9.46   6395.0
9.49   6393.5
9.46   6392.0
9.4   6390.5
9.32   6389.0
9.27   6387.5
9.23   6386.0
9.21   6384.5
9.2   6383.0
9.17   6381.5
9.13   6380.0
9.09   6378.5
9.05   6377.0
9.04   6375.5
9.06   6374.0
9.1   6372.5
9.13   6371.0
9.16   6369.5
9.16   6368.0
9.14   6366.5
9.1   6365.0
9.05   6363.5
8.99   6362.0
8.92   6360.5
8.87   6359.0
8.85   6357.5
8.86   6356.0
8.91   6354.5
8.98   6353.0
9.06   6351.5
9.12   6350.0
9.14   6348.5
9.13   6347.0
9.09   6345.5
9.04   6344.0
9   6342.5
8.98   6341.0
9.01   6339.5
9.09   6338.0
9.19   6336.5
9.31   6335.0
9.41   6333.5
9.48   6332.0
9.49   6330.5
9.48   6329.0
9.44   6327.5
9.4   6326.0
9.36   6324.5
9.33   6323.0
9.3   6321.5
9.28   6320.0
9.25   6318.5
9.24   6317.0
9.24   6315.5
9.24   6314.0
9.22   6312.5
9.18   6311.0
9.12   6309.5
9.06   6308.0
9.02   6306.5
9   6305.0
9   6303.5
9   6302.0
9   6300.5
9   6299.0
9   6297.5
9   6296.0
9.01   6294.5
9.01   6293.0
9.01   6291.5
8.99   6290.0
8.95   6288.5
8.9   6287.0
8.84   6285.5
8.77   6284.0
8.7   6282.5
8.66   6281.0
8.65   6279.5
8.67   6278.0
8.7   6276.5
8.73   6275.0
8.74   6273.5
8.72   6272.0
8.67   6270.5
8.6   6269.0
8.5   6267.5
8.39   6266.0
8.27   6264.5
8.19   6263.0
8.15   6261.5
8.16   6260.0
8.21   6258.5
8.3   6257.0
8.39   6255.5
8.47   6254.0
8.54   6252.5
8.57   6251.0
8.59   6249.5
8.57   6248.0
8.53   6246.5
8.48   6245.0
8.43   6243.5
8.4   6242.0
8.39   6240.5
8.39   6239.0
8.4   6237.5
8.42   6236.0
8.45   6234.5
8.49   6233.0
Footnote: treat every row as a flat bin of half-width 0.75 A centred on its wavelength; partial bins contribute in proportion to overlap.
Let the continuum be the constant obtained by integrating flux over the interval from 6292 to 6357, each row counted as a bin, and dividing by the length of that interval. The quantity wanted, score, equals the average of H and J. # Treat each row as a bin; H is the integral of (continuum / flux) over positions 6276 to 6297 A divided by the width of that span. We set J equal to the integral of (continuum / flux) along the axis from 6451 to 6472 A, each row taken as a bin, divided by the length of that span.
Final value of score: 1.00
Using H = 1.03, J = 0.97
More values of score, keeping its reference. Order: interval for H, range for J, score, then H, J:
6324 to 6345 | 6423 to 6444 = 0.99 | 0.99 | 0.99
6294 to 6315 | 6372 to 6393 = 1.00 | 1.01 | 0.99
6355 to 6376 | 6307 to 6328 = 1.00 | 1.01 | 0.99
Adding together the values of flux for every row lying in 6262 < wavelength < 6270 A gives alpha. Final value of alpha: 41.95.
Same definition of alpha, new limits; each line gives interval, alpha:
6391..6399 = 47.07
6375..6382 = 45.48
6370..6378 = 45.38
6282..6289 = 44.16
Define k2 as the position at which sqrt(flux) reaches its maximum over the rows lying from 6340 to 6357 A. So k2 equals 6348.5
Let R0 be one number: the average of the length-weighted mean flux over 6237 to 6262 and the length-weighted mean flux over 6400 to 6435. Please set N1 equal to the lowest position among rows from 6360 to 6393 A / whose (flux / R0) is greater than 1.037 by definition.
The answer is 6365.0 A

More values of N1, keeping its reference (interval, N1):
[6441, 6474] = 6441.5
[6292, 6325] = 6309.5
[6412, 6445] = 6413.0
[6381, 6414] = 6381.5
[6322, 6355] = 6323.0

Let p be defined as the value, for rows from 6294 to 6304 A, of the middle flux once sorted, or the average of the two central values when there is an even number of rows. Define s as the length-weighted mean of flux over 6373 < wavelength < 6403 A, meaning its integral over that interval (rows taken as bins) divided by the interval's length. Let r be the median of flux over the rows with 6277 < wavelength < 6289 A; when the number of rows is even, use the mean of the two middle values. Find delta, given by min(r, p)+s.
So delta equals 18.0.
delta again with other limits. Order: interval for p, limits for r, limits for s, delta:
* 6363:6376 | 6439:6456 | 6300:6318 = 18.2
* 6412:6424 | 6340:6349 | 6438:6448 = 18.6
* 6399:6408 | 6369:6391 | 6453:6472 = 18.4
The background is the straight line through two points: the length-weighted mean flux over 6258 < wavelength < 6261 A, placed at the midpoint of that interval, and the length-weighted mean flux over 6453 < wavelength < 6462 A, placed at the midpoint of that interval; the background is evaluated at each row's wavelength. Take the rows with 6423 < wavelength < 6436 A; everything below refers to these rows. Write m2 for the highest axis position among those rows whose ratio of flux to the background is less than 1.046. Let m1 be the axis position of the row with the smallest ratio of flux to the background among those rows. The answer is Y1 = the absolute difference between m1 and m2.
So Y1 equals 3.0 A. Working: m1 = 6432.5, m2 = 6435.5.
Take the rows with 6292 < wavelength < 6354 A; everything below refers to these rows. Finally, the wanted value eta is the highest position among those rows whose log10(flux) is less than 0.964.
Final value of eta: 6353.0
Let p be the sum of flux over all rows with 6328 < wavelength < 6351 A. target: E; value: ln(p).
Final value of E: 4.927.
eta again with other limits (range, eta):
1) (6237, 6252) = 6251.0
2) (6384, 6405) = 6404.0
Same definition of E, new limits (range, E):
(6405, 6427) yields 4.921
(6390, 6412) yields 4.926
